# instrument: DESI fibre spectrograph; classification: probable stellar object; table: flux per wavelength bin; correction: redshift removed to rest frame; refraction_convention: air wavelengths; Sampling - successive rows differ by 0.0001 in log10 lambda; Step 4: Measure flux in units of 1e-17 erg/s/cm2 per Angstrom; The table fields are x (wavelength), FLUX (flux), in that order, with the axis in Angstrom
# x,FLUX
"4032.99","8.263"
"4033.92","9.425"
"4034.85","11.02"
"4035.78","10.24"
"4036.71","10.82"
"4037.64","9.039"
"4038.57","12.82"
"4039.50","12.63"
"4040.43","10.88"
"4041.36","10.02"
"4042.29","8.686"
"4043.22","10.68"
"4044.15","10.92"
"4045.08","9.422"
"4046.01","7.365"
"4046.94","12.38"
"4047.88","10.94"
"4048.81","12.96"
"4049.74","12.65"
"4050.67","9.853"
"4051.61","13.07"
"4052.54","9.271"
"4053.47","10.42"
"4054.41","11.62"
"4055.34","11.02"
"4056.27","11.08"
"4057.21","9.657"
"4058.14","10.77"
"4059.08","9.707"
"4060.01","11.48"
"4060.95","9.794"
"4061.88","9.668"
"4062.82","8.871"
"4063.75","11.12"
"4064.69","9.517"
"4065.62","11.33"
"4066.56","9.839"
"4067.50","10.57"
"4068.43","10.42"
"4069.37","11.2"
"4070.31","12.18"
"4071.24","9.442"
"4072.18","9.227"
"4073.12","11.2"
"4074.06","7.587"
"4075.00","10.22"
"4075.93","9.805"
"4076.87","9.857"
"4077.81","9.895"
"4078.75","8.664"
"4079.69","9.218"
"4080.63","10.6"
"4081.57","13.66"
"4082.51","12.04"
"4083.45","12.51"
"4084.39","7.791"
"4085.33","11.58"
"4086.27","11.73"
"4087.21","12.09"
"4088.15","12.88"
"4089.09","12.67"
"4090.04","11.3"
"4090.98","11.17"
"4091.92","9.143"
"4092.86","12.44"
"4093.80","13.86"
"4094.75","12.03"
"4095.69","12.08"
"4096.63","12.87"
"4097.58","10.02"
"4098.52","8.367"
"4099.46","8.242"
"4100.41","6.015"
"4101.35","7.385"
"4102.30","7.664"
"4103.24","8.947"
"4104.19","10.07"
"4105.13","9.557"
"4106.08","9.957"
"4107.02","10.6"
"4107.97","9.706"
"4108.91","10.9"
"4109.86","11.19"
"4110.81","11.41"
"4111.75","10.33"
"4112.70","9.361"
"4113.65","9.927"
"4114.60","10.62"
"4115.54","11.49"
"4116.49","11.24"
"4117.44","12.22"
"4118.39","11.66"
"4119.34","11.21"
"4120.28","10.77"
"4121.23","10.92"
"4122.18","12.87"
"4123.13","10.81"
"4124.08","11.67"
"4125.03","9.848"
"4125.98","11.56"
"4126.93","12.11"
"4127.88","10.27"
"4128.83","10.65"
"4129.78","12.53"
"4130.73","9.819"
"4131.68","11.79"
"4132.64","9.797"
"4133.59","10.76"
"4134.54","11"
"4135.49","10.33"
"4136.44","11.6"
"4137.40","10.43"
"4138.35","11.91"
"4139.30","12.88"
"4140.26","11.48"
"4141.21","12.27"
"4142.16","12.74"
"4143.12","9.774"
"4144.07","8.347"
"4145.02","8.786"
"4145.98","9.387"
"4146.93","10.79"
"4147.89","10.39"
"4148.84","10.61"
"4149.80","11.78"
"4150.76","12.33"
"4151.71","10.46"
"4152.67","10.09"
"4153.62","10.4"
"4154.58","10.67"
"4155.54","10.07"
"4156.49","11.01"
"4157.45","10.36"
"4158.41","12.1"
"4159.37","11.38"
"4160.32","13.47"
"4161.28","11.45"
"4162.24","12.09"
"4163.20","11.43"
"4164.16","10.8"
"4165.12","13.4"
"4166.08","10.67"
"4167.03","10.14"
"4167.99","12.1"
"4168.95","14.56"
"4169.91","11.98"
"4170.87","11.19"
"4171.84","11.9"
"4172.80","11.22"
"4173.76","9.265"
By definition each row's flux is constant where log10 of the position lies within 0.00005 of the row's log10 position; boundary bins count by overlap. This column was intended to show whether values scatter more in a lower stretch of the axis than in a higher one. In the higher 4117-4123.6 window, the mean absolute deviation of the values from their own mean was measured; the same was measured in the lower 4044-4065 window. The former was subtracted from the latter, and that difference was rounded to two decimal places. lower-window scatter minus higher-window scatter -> 0.48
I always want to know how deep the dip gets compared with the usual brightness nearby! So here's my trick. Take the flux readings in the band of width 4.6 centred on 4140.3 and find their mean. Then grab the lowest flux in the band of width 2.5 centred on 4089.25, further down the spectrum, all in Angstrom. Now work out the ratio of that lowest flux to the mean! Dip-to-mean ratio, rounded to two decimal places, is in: 0.92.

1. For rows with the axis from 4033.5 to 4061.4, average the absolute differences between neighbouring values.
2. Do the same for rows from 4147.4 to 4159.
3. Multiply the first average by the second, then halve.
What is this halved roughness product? 0.64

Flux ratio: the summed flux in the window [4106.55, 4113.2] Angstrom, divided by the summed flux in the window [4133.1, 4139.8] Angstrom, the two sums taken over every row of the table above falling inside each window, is 0.93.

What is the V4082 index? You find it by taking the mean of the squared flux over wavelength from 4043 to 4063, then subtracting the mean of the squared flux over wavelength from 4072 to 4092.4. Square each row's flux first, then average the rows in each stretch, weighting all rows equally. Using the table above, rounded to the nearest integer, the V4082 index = -2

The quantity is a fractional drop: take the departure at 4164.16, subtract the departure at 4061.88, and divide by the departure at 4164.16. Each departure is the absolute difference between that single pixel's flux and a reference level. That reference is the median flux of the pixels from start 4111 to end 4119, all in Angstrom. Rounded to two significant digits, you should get -8.7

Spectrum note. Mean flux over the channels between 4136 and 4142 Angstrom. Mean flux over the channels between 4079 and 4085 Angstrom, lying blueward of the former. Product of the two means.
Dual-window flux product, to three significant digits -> 129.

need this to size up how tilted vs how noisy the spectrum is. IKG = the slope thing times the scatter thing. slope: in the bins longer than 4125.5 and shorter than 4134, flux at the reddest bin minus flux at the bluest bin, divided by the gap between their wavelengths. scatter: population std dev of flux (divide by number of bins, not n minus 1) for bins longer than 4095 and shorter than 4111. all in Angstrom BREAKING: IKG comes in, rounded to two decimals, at -0.18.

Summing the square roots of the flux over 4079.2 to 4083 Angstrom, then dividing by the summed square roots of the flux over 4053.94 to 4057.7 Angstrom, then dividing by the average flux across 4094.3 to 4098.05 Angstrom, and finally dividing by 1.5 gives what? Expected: 0.0580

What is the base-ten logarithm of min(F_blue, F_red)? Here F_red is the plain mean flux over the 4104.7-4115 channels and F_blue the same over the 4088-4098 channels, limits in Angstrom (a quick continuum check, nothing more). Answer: 1.014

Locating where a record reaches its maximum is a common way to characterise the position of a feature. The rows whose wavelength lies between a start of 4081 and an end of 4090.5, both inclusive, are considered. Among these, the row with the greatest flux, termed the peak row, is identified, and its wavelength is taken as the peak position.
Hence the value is 4081.57 Angstrom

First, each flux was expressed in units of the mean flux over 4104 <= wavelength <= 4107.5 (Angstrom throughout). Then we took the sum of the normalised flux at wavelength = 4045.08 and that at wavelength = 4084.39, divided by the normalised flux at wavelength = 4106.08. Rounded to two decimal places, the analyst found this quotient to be 1.73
